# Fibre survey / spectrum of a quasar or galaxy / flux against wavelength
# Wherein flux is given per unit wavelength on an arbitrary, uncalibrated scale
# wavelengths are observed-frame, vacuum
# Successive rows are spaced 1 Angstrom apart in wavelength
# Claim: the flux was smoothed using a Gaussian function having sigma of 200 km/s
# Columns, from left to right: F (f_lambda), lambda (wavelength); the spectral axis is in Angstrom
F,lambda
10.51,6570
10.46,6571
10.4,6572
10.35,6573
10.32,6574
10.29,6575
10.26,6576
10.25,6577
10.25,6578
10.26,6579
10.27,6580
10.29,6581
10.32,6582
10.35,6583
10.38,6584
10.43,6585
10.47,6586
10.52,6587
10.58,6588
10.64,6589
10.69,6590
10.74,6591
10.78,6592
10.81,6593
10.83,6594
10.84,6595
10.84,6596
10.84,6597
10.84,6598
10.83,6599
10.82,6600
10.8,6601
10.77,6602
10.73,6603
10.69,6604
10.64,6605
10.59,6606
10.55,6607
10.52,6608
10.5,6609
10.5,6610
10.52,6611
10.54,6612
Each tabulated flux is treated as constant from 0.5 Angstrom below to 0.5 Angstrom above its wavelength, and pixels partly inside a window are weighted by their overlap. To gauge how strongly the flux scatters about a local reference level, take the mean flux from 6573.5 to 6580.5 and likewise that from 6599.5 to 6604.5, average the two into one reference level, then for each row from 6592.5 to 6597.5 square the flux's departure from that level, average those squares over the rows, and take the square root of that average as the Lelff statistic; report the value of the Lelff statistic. 0.32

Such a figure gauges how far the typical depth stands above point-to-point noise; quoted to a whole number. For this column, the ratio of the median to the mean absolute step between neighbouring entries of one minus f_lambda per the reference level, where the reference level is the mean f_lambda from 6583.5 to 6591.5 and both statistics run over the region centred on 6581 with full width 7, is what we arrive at 12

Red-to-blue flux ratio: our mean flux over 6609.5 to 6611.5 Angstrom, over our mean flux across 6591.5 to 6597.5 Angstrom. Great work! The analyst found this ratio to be 0.97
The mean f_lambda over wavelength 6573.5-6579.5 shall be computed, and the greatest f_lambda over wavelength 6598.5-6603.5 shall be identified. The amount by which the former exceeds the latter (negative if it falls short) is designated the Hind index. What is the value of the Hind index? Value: -0.56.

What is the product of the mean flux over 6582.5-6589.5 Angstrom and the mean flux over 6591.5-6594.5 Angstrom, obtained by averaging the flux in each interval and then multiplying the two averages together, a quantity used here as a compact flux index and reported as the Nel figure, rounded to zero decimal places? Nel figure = 113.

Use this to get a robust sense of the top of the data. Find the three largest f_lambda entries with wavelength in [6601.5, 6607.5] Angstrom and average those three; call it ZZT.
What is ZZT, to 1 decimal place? 10.7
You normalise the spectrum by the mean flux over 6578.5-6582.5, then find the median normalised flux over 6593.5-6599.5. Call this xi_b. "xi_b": 1.05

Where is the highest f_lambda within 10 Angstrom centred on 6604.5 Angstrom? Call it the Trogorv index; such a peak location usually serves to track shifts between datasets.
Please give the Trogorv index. 6600 Angstrom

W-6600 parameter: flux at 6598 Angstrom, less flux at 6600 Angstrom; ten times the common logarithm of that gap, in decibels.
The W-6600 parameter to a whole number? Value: -17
